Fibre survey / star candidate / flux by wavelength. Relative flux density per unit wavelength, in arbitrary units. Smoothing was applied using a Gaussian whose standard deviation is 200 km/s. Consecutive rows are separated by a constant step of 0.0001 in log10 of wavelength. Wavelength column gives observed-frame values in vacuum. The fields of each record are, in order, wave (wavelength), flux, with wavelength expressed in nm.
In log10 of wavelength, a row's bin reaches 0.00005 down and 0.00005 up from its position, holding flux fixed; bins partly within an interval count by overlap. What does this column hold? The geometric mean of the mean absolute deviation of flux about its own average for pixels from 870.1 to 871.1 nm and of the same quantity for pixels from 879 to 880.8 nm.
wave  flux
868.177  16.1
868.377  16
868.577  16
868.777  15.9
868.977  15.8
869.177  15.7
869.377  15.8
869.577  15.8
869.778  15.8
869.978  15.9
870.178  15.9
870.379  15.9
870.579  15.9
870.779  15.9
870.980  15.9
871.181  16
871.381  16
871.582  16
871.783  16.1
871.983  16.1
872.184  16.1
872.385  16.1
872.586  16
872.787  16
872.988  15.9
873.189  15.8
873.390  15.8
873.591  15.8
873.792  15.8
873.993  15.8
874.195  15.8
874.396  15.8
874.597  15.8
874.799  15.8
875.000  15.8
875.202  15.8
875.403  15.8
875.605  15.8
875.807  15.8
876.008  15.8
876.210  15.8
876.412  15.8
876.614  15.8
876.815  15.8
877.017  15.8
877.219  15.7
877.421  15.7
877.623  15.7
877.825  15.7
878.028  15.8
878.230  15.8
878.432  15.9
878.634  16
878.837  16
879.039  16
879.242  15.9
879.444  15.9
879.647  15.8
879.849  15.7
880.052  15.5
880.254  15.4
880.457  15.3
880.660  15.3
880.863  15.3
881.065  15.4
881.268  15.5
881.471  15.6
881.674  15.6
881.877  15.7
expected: 0.00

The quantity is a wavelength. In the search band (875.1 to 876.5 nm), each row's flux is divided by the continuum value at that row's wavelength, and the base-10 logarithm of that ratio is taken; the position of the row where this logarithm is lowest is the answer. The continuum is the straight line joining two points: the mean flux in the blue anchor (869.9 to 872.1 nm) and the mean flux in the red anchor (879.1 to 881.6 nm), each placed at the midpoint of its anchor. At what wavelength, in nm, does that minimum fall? 875.202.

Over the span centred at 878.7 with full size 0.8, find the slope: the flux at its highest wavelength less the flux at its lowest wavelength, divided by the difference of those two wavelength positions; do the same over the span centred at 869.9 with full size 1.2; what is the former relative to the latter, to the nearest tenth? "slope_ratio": 1.7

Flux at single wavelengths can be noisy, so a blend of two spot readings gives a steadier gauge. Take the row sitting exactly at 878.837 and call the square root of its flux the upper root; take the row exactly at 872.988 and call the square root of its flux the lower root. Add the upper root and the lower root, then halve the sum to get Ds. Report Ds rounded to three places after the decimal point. 3.994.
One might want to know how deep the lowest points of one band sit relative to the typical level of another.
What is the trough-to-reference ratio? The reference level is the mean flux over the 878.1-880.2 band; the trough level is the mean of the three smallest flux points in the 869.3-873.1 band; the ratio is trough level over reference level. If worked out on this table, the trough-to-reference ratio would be 0.997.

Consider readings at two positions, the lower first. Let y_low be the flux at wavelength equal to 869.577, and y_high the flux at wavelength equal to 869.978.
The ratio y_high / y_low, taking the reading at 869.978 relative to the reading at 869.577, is 1.01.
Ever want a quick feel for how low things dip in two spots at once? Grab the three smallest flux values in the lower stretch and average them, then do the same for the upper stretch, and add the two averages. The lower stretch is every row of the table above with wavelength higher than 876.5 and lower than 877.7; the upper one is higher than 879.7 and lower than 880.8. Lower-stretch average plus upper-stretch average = 31.0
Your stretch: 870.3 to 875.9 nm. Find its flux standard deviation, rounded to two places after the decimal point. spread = 0.11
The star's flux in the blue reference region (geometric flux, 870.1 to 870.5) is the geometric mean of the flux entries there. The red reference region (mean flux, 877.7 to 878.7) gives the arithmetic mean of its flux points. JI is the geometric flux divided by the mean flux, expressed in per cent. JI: 100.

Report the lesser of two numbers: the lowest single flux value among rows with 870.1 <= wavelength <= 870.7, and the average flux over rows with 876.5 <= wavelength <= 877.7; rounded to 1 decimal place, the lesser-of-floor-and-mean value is 15.8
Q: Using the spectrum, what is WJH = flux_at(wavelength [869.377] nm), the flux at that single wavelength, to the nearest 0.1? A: 15.8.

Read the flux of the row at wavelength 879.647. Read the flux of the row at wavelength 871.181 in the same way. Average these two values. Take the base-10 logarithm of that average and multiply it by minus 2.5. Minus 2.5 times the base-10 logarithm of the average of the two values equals -3.00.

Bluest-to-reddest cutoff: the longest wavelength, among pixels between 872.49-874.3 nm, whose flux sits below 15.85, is 874.195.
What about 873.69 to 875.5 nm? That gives 875.403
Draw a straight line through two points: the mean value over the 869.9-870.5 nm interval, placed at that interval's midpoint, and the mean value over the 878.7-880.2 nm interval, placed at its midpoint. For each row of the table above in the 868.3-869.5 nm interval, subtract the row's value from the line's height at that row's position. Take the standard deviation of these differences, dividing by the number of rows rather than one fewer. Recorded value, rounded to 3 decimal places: 0.108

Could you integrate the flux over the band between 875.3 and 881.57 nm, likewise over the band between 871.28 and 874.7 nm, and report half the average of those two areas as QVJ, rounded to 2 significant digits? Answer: 38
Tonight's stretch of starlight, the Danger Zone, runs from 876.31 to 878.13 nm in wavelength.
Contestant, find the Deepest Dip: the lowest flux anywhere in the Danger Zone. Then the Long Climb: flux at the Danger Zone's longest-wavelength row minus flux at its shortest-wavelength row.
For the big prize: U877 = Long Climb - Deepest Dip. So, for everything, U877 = -15.7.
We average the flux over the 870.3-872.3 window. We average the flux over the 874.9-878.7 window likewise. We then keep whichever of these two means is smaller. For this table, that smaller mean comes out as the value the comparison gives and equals 15.8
